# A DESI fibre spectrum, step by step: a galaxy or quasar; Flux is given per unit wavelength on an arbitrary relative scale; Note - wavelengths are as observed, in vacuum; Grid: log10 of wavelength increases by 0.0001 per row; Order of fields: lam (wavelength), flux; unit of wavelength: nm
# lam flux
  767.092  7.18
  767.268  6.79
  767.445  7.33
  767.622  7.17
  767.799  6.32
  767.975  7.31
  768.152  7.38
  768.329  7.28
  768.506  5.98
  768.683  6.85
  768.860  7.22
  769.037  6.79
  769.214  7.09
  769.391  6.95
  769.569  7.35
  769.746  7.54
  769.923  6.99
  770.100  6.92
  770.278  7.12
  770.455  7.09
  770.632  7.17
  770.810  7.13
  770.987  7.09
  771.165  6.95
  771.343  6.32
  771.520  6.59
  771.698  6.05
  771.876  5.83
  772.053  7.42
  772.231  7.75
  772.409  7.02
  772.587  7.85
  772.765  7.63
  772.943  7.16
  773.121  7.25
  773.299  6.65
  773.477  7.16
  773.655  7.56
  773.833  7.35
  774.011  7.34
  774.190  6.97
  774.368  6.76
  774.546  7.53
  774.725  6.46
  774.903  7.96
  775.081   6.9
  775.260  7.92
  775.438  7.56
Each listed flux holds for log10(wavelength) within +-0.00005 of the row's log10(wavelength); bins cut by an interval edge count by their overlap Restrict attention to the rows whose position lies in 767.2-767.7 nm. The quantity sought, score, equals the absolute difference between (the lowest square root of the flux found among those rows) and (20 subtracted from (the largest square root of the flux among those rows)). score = 19.9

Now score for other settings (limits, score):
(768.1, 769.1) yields 19.7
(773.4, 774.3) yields 19.9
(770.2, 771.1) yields 20.0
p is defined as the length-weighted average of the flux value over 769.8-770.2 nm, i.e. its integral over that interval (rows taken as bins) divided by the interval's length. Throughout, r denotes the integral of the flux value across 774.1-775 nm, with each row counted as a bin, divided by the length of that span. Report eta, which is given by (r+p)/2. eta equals 7.07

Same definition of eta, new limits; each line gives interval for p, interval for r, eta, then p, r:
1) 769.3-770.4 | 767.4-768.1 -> 7.09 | 7.14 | 7.034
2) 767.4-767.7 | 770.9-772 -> 6.87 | 7.23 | 6.501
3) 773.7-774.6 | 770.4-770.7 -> 7.17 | 7.20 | 7.142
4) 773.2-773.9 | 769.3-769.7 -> 7.18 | 7.18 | 7.183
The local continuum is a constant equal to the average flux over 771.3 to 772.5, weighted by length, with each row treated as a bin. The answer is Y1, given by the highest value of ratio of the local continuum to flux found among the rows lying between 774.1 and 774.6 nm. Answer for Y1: 1.00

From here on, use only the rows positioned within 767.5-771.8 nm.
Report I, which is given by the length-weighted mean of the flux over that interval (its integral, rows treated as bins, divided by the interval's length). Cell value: 6.94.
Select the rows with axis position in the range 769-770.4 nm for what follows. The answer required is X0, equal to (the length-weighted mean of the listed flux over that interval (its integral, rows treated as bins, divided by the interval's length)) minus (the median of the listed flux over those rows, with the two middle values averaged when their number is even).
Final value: 0.06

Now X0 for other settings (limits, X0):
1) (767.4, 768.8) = -0.28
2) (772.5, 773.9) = 0.03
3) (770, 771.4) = -0.10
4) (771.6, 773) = -0.21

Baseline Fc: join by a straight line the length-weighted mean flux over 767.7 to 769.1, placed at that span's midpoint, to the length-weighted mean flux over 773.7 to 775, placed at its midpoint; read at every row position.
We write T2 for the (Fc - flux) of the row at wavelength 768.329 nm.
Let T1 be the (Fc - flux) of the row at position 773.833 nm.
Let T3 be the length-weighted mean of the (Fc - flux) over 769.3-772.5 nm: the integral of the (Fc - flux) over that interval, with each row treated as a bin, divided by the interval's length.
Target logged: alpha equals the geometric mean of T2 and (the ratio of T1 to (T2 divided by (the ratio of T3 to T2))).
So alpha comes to 0.17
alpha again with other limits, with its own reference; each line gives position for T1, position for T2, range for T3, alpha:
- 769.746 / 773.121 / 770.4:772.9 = 0.63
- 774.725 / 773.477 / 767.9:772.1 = 3.77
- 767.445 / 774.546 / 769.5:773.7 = 0.09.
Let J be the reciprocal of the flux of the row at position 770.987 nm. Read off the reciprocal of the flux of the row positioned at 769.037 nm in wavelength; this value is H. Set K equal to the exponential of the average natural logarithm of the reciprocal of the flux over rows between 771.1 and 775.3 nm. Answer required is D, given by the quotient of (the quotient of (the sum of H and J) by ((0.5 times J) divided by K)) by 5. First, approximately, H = 0.147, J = 0.141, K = 0.141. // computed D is 0.116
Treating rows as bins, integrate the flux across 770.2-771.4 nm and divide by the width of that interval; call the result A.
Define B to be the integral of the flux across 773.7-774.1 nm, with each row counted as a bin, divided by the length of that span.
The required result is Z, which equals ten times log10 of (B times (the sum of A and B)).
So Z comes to 20.3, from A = 7.00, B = 7.38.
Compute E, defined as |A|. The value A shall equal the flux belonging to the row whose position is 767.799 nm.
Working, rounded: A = 6.32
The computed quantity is 6.3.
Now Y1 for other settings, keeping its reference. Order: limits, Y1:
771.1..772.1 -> 1.15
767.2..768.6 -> 1.13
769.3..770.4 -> 0.97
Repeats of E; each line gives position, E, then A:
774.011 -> 7.3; 7.34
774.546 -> 7.5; 7.53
